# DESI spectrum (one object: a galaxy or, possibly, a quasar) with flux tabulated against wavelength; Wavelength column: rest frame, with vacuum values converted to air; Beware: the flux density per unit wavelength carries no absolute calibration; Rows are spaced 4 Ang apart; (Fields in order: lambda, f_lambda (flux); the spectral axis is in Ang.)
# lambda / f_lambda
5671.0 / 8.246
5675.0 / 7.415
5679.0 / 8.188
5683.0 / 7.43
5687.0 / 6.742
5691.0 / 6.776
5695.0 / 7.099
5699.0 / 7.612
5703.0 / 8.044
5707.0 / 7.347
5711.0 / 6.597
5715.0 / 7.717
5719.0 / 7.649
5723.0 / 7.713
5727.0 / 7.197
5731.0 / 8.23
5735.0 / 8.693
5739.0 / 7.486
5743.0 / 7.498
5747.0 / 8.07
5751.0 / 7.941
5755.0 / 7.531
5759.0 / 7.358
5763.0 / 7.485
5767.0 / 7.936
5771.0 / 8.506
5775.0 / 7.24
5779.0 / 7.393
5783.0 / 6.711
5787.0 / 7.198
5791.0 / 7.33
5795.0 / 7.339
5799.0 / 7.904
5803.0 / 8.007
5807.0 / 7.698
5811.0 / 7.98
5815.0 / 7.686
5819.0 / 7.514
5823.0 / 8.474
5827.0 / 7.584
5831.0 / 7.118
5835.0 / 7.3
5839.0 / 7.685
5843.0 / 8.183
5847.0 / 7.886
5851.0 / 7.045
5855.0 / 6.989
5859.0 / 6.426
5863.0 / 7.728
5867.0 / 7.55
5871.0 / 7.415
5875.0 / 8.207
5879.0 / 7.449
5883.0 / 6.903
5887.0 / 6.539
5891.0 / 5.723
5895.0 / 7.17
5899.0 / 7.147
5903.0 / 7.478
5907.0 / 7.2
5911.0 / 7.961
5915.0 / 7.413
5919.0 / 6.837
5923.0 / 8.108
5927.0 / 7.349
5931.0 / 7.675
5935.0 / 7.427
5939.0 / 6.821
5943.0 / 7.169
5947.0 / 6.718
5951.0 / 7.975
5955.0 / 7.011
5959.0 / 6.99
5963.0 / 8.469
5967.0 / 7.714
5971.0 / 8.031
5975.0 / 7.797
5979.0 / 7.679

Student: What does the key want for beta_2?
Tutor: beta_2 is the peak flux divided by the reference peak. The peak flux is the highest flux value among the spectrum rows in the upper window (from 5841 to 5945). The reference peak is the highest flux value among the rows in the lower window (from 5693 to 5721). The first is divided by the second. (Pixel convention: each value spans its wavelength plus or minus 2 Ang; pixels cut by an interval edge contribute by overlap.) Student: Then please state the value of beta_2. 1.02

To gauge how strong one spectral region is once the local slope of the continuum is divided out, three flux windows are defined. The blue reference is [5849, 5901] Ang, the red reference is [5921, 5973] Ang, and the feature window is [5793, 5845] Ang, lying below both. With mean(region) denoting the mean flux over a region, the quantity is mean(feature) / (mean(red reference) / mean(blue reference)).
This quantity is 7.3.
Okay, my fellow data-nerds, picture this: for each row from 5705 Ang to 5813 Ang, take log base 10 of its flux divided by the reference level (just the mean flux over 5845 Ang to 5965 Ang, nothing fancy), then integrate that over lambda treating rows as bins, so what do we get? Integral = 2.0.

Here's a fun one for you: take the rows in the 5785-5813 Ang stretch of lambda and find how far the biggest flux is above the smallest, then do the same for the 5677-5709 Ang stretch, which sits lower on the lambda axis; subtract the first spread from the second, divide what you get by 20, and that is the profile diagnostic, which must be 0.032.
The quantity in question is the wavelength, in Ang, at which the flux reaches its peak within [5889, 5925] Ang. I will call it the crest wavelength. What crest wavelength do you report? 5923.0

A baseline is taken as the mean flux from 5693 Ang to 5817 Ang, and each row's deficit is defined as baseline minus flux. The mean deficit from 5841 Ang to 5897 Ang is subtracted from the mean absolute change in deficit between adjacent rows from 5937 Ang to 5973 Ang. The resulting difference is 0.3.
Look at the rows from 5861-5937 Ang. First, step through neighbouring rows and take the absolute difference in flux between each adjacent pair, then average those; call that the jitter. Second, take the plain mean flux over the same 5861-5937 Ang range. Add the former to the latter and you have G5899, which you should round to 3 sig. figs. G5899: 7.89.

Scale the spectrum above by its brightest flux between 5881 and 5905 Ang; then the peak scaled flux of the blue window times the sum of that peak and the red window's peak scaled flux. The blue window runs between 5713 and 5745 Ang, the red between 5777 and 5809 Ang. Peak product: 2.60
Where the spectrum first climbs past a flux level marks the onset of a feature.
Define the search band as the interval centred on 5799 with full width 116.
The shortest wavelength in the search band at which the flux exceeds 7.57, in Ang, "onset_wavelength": 5747.0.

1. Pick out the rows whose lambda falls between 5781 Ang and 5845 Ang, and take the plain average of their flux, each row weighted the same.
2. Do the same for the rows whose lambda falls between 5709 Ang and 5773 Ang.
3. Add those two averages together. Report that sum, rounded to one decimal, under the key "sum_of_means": 15.3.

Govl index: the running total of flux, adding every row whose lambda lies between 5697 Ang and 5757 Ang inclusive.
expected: 115.3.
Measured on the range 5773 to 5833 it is 113.2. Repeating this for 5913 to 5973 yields 111.7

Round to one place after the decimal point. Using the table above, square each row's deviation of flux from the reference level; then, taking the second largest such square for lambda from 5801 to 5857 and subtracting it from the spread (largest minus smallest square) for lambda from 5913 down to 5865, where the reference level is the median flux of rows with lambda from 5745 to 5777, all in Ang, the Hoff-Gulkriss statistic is 3.5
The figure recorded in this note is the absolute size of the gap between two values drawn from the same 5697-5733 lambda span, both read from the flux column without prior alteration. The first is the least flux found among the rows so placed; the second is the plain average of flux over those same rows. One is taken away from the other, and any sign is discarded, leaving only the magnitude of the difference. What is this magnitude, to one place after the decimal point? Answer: 1.0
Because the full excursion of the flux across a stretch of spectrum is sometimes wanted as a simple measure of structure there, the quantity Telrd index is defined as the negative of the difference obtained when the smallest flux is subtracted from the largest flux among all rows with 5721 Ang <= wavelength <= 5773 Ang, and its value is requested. -1.5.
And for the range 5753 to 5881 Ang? -2.1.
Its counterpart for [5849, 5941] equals -2.5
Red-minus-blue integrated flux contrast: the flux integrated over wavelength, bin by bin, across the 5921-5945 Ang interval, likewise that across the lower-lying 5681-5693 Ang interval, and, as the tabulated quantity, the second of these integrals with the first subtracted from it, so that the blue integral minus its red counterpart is -94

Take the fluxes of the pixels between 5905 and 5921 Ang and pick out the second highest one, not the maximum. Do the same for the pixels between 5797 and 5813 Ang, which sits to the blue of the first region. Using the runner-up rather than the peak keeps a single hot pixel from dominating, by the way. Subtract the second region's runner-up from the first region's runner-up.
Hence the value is -0.57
